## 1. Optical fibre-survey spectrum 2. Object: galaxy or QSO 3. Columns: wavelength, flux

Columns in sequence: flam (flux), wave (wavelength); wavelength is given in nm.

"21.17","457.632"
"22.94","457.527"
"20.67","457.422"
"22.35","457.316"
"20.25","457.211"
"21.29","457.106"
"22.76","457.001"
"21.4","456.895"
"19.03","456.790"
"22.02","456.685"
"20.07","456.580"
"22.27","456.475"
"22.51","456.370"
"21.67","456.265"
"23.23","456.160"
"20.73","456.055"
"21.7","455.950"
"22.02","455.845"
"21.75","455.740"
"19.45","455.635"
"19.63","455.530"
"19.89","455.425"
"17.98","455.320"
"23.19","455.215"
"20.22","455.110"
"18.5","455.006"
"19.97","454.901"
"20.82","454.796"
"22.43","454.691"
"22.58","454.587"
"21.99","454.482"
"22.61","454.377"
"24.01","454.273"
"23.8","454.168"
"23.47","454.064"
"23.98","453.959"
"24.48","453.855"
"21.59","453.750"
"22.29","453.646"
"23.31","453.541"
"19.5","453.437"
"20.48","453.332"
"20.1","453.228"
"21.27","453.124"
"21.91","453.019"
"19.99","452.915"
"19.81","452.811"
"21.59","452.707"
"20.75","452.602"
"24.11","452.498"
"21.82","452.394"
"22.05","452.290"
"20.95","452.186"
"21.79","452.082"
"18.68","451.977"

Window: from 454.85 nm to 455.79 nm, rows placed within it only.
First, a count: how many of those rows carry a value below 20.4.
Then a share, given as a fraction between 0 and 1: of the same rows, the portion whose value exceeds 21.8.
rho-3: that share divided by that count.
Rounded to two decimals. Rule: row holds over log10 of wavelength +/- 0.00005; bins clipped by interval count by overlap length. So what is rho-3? 0.02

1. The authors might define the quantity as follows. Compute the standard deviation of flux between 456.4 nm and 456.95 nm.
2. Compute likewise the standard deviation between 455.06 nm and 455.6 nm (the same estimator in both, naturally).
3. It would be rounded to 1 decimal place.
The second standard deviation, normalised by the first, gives 1.4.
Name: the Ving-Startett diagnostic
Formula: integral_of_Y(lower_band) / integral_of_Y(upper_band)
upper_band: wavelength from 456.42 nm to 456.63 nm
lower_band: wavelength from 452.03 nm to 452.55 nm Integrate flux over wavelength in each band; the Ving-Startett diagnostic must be 2.6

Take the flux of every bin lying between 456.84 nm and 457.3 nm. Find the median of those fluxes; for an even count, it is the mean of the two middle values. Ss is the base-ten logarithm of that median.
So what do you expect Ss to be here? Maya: 1.33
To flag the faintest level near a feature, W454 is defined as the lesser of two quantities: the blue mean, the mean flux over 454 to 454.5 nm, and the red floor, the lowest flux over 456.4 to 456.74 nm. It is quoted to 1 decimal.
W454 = 20.1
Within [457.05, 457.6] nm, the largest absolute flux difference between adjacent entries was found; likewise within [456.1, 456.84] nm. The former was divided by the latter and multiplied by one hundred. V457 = 76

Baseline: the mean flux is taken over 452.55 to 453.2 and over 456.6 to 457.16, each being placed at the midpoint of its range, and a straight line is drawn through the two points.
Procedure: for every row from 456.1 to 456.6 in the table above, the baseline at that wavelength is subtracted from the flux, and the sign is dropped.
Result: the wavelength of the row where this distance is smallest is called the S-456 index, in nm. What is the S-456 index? 456.265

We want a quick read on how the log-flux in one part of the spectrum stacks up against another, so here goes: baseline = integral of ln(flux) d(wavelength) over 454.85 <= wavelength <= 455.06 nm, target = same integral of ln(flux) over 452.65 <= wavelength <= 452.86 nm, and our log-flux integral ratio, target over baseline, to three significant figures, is 1.02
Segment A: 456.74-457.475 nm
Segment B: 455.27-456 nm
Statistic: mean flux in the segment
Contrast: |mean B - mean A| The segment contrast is 0.8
